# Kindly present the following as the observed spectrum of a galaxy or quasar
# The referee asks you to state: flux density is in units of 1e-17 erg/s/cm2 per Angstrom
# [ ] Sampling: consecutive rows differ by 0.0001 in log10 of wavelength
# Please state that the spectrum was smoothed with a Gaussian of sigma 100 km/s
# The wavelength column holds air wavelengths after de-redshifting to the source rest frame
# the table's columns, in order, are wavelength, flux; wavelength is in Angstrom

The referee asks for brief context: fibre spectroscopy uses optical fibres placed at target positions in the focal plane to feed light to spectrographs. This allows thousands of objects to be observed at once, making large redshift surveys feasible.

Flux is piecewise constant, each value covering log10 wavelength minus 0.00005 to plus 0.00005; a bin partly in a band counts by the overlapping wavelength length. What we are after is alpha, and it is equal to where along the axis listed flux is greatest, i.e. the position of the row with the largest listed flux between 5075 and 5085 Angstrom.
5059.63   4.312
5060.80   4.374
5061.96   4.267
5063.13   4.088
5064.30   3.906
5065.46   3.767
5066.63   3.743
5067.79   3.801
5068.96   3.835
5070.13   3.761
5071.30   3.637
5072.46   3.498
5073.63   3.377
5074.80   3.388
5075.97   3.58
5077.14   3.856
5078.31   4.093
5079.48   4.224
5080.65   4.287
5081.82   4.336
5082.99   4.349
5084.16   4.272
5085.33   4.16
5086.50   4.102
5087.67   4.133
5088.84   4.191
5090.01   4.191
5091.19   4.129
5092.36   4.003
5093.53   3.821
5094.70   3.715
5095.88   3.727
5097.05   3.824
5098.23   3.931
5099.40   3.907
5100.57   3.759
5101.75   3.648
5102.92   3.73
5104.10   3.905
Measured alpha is 5082.99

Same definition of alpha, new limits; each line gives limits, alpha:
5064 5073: 5064.30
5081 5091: 5082.99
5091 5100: 5091.19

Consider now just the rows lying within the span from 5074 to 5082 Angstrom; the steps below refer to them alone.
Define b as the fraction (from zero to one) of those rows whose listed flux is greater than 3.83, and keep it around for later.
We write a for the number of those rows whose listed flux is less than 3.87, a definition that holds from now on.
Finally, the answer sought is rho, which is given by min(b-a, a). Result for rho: -2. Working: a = 3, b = 0.7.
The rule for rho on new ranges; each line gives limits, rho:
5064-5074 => -8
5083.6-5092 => 0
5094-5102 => -5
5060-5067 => -1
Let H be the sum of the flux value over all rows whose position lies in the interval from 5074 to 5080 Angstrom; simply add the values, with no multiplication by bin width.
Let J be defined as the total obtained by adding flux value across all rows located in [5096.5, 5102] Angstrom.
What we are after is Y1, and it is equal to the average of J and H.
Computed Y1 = 19.1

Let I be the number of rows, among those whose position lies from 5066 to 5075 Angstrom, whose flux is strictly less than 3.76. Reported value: 5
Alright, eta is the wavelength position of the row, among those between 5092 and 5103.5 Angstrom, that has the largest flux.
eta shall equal 5092.36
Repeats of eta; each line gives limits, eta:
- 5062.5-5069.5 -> 5063.13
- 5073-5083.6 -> 5082.99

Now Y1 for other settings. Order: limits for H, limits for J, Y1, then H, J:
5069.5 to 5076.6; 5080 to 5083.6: 17.1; 21.2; 13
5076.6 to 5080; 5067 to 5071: 11.8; 12.2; 11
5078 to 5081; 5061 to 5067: 16.2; 12.6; 20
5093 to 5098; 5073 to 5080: 18.8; 15.1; 23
